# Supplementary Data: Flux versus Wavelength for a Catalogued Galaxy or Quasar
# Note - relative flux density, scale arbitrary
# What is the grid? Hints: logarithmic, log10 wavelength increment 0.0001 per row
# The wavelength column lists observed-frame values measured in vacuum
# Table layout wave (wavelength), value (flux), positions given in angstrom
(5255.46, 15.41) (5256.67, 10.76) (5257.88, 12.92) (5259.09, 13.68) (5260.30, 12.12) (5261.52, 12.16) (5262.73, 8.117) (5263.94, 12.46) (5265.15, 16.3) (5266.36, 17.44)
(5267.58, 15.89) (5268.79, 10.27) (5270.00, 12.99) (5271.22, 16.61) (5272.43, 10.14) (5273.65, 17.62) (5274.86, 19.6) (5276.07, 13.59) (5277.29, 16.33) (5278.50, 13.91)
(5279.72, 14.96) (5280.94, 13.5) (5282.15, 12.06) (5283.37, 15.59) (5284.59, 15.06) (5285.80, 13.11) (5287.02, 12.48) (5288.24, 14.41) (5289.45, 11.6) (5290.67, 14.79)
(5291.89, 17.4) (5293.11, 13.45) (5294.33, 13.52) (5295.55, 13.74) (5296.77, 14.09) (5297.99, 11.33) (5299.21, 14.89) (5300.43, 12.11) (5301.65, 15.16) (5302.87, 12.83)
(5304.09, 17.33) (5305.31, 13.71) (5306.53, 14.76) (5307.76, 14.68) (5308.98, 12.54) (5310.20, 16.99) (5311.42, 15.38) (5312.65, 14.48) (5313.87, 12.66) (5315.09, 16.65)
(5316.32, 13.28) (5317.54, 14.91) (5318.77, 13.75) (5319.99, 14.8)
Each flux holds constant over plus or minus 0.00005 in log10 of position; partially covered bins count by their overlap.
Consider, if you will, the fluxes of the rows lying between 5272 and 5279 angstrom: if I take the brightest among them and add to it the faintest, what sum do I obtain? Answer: 30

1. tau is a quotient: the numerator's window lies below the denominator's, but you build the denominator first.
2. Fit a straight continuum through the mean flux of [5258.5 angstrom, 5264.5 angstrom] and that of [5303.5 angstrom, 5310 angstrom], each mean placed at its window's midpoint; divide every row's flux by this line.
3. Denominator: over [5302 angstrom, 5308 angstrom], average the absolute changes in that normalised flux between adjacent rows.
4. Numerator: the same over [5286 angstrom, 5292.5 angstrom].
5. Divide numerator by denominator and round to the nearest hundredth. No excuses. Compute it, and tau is 1.20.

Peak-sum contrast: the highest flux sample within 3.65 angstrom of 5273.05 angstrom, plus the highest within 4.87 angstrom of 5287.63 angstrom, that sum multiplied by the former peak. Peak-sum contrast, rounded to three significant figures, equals 725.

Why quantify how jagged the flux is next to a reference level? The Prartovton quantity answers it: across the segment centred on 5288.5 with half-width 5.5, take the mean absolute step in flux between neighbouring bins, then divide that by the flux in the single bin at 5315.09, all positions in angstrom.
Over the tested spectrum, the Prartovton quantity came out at 0.132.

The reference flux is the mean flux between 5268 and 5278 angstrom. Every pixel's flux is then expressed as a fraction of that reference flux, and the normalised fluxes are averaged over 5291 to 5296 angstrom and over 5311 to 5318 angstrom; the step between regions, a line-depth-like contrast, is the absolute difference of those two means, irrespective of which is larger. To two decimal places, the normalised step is 0.00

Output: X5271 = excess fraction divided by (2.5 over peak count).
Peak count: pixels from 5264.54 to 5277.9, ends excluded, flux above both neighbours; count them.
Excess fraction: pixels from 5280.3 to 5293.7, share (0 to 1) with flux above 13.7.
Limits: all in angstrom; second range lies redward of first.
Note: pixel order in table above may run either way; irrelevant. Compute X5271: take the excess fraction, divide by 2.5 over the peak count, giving 0.55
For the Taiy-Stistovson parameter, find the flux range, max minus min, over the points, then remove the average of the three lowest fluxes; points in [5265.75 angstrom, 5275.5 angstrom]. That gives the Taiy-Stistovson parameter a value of -1.7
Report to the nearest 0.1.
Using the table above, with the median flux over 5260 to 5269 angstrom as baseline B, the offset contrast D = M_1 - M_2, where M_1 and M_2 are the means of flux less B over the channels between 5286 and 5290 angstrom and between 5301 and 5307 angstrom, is -1.9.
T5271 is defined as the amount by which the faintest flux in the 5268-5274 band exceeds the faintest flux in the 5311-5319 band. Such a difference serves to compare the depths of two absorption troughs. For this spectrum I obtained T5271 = -3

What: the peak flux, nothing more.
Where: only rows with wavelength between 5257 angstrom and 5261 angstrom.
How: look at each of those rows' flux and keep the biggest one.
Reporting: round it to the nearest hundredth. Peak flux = 13.68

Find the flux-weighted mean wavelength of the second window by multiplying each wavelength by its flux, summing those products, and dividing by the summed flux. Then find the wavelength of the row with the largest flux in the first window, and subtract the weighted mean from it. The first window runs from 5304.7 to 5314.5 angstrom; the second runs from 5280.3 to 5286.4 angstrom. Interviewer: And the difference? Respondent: 26.8 angstrom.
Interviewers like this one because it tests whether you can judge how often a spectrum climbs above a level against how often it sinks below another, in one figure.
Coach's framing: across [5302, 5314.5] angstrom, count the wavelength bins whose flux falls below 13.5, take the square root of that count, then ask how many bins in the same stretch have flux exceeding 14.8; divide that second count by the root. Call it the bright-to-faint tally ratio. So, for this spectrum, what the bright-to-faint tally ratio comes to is 1.7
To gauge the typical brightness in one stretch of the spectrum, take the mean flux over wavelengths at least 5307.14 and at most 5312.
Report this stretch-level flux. 14.9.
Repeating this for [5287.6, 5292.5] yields 14.5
